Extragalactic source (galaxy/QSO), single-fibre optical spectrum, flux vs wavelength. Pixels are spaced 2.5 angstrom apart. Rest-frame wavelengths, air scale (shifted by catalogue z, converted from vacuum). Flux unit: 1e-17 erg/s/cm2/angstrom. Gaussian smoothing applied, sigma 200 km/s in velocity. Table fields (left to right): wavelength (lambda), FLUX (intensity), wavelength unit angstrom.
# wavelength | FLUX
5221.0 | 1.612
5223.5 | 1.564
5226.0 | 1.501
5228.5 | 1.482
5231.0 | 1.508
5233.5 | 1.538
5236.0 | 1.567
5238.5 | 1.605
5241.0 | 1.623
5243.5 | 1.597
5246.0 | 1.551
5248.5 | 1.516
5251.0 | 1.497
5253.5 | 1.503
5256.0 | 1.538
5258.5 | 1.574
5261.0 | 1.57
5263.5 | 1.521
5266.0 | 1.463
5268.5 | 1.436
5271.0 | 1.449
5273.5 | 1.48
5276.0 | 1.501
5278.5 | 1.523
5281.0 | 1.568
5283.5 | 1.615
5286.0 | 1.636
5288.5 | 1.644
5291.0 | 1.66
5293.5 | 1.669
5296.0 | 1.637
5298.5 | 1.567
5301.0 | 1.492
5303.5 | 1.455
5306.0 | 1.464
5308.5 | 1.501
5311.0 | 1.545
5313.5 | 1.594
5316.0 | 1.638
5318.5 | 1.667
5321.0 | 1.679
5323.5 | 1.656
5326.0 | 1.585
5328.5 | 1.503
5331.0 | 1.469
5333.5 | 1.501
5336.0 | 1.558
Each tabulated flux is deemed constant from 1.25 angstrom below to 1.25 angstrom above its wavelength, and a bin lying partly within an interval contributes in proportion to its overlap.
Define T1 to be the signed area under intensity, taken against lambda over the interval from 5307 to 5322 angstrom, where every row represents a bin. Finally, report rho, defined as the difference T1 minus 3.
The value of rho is 21.0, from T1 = 24.0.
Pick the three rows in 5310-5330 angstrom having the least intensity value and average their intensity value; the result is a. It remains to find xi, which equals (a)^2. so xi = 2.38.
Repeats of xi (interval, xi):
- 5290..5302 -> 2.45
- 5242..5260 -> 2.27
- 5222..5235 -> 2.24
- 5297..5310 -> 2.16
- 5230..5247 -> 2.35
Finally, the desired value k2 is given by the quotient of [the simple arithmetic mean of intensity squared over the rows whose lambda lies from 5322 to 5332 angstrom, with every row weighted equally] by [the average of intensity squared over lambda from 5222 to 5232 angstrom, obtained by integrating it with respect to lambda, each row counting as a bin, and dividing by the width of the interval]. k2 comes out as 1.05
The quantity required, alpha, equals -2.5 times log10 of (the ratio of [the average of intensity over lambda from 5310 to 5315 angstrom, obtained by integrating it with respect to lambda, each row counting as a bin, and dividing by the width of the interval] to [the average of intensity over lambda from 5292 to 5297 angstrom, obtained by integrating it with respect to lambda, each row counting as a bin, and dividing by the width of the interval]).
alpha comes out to 0.05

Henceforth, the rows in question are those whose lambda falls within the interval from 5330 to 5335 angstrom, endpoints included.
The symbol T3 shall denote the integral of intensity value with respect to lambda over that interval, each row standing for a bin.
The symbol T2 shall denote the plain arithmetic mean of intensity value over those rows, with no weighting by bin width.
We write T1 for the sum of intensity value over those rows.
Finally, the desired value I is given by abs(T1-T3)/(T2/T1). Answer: 9.0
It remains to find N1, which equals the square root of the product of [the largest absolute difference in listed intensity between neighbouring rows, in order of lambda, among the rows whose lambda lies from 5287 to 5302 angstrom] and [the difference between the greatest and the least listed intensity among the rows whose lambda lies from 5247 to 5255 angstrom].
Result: 0.04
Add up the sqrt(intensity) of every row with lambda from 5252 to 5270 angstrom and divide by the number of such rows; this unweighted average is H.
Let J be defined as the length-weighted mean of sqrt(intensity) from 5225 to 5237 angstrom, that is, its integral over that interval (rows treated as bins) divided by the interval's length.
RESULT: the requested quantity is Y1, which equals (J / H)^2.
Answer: 1.003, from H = 1.23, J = 1.23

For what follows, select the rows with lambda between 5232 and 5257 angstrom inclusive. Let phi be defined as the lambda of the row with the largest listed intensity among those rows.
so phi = 5241.0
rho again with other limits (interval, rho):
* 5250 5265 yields 20.0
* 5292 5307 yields 20.3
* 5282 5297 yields 21.6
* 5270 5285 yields 19.9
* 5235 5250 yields 20.6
